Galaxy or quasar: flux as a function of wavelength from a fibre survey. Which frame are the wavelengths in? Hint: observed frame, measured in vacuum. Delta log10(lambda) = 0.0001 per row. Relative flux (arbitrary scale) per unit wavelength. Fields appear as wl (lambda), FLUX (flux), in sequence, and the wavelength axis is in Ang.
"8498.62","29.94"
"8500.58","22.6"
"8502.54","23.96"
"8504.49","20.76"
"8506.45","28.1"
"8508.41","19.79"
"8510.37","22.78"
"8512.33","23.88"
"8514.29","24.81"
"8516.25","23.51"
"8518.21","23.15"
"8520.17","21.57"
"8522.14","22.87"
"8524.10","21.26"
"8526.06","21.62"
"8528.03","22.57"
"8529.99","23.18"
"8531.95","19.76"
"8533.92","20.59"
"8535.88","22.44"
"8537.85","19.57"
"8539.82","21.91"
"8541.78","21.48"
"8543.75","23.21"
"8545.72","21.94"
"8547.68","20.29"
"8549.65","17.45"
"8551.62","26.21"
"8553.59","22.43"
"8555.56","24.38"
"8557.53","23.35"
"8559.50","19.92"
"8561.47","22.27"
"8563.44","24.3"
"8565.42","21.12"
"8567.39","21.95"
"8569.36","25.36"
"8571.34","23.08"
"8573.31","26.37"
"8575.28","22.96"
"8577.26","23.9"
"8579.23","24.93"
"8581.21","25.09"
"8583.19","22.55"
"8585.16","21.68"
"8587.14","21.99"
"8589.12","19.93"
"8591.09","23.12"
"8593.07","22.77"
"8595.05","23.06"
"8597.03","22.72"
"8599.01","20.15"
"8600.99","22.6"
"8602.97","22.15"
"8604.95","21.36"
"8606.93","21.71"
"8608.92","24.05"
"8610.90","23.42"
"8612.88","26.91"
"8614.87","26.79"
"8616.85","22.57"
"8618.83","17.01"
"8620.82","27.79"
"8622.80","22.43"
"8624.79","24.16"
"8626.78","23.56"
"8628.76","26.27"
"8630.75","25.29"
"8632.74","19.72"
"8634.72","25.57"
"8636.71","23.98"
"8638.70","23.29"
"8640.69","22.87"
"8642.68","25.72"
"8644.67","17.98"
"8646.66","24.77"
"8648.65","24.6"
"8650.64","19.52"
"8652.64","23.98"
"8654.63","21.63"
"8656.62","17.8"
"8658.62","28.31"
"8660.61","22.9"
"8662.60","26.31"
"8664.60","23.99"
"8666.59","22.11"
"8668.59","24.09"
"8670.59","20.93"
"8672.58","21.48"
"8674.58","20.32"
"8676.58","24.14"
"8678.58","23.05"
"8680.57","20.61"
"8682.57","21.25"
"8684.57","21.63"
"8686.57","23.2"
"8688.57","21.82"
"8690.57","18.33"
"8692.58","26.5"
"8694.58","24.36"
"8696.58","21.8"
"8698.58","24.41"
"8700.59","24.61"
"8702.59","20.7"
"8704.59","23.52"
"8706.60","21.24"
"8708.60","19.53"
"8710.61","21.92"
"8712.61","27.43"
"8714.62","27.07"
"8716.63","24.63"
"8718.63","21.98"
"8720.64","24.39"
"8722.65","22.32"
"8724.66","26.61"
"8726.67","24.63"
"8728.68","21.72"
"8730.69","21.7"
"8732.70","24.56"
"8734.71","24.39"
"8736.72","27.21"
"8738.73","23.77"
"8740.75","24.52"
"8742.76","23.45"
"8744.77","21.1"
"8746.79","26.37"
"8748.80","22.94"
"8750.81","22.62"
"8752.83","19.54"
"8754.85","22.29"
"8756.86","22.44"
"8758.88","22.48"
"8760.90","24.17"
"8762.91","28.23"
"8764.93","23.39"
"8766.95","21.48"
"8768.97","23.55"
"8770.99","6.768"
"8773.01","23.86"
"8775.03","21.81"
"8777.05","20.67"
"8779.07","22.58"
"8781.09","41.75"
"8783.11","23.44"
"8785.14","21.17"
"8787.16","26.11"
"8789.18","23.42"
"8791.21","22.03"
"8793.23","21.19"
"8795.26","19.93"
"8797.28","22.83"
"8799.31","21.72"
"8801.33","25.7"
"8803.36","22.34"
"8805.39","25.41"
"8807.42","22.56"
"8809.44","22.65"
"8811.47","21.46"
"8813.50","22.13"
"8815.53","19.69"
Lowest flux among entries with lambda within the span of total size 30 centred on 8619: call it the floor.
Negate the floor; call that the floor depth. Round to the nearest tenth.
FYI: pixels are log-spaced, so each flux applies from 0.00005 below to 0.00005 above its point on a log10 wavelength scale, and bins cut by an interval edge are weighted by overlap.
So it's -17.0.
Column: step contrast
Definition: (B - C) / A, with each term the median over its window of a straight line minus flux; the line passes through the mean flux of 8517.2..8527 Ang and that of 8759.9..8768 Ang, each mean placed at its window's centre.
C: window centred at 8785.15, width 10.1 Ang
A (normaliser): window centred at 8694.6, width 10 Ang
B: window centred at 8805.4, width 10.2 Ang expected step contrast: -2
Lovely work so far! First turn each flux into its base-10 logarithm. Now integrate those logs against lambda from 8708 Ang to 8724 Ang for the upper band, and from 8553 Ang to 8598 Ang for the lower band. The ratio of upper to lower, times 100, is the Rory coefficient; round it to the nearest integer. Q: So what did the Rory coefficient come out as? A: 36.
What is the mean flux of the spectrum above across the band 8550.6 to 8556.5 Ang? 24.3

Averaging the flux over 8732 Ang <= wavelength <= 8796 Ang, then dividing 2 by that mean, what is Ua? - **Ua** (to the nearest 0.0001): 0.0861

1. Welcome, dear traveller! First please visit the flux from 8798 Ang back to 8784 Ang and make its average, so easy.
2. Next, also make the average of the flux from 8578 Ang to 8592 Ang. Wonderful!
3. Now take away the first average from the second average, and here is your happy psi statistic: 0.4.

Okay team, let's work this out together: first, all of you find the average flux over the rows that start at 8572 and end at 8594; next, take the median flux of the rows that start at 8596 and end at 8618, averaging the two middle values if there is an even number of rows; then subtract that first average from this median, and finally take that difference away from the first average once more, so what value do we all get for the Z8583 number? 23.8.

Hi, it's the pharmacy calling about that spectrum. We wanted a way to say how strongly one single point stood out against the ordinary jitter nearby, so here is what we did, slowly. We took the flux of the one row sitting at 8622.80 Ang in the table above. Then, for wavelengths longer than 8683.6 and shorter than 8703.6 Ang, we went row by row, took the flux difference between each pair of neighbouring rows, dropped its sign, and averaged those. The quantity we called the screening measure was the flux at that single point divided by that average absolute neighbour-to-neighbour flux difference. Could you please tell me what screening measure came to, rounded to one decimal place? 7.8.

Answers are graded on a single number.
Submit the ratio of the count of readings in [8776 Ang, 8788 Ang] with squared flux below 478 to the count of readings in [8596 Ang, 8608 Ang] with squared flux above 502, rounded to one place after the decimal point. 1.0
